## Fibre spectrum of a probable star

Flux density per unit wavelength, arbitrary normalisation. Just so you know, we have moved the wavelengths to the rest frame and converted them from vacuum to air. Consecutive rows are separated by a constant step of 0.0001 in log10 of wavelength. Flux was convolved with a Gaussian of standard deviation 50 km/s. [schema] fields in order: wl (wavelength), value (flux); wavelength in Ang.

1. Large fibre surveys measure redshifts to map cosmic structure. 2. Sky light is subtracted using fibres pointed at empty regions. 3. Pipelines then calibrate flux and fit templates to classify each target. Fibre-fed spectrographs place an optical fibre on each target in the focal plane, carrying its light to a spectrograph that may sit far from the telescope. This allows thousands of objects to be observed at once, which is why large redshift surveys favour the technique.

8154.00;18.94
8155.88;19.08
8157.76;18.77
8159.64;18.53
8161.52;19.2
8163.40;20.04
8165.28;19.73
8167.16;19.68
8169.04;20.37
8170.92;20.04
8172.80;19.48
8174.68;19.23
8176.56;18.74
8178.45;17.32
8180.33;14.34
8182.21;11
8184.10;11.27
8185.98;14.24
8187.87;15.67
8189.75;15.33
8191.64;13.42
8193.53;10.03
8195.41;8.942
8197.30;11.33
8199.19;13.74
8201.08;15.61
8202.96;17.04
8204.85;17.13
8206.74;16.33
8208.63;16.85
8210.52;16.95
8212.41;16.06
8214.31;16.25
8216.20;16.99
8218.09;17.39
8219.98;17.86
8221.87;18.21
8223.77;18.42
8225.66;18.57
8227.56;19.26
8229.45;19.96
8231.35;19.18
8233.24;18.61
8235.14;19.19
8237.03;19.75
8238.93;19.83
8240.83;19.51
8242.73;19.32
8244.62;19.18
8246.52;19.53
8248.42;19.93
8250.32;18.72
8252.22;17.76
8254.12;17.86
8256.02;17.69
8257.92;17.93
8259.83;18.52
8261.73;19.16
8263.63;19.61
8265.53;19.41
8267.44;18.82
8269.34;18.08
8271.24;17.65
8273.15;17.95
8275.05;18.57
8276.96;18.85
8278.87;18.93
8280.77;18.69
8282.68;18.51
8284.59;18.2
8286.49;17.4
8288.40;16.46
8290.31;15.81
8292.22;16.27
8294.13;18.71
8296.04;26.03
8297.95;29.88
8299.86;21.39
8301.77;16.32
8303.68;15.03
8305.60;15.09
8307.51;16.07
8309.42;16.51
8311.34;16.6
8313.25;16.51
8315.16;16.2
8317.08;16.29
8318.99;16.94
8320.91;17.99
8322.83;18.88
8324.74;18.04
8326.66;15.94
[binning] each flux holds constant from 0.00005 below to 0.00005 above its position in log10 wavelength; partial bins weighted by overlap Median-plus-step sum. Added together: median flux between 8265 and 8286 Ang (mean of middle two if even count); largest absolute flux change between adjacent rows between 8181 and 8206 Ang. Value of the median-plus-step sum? 22.0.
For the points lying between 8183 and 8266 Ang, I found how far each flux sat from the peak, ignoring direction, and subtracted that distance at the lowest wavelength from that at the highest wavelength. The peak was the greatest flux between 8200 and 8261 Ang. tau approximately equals -8.1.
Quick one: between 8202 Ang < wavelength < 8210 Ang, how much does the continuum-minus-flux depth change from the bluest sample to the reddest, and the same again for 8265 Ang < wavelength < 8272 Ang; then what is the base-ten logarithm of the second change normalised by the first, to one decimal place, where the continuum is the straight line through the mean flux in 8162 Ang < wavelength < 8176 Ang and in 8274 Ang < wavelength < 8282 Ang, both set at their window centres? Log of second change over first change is 1.1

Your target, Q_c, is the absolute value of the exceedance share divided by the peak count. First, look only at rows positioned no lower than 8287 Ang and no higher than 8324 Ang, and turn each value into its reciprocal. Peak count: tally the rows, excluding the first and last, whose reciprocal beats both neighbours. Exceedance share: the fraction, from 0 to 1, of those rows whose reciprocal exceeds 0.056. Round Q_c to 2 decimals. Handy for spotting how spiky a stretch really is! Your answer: 0.23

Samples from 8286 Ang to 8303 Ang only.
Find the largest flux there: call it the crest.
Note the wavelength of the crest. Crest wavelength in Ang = 8297.95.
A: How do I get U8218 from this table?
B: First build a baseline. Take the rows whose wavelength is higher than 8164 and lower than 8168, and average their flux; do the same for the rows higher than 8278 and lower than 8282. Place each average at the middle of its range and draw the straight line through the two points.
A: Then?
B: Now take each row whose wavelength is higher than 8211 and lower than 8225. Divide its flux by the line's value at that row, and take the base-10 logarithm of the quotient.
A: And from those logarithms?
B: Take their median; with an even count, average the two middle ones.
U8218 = -0.05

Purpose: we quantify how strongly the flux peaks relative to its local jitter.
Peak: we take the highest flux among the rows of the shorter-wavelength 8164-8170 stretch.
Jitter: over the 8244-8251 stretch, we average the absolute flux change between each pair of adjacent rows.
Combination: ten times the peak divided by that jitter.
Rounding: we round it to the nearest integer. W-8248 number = 312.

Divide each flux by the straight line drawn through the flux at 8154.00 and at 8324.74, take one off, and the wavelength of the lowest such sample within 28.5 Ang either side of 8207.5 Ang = 8195.41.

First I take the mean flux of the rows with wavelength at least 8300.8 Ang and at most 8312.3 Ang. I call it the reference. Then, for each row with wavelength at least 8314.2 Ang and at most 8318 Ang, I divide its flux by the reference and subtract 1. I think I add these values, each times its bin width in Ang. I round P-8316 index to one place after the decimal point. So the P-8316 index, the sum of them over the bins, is 0.1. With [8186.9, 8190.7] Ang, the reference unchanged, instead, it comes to -0.1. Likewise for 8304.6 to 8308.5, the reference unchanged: -0.1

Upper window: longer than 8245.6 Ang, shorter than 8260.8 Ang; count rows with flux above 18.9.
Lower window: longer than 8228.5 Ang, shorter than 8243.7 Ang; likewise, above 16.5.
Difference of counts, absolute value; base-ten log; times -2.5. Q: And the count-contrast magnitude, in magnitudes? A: -1.9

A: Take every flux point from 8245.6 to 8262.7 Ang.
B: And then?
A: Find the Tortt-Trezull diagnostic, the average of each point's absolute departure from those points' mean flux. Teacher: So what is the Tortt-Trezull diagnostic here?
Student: 0.68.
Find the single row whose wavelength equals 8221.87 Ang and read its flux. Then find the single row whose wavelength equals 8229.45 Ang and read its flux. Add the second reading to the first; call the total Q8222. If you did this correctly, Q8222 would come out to 38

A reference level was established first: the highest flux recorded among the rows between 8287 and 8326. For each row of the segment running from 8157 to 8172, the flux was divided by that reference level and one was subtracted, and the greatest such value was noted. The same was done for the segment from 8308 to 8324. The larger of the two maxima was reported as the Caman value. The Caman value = -0.318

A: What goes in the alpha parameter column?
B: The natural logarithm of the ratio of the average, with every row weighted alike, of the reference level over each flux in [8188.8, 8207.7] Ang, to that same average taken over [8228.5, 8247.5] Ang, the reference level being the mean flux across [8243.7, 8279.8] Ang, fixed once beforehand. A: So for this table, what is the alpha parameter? 0.38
